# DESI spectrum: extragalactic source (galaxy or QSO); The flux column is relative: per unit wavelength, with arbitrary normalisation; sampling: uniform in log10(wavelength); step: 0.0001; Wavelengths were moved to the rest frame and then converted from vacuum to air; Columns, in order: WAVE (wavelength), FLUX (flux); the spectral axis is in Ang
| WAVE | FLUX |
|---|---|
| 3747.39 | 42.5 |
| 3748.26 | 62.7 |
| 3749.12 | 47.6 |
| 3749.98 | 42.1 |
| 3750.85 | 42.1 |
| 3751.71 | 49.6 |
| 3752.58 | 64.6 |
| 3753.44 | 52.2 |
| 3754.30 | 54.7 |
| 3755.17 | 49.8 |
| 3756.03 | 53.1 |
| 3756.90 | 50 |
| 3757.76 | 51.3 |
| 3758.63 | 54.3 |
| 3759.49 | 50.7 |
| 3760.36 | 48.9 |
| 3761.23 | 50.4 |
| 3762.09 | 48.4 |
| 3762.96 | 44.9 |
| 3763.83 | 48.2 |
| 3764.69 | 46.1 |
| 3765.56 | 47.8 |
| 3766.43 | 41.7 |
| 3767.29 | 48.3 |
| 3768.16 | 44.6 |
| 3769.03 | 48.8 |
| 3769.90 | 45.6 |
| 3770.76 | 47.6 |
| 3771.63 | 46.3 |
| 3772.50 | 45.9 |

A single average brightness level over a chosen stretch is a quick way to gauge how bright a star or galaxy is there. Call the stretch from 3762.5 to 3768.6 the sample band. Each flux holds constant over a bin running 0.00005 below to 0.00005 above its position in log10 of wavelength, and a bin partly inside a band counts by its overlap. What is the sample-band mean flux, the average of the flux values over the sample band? 45.9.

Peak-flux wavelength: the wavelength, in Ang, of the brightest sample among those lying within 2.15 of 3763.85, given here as 3762.09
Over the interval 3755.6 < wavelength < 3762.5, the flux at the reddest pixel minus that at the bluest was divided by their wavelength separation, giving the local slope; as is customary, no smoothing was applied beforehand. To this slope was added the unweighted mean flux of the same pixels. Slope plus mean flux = 50.1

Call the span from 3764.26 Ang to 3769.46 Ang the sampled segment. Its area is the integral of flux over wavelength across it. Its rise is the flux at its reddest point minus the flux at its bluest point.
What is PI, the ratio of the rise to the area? 0.011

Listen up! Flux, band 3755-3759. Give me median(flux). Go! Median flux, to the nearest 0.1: 51.3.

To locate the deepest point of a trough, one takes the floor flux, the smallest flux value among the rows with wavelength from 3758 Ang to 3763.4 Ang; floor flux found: 44.9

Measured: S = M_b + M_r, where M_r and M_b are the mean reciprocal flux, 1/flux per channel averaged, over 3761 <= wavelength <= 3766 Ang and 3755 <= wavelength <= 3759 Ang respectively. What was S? 0.0404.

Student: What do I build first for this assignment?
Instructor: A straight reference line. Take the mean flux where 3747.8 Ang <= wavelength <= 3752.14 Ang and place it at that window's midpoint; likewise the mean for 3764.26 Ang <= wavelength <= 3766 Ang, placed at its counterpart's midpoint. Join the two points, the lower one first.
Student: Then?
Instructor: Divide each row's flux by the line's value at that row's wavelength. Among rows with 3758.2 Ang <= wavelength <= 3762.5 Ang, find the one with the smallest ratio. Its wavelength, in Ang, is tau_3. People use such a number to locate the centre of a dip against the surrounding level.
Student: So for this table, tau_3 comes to 3762.09 Ang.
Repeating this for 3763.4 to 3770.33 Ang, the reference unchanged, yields 3766.43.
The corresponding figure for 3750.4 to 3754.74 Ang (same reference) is 3750.85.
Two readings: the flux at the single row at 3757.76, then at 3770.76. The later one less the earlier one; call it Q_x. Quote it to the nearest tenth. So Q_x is -3.7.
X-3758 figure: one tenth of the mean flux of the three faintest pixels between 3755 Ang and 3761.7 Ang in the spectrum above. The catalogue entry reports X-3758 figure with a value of 4.96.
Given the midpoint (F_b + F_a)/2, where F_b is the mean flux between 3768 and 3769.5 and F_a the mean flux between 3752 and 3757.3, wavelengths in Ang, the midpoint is 50.4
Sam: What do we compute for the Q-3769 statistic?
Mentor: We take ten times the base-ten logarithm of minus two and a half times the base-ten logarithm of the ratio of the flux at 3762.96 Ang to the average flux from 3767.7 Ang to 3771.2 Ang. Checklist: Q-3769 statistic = -14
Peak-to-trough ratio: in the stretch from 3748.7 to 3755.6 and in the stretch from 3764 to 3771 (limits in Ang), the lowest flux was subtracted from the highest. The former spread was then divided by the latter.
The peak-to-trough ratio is 3.2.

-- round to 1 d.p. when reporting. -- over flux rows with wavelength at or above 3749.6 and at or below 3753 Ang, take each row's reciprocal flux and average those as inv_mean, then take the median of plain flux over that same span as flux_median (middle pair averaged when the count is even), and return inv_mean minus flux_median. -45.8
